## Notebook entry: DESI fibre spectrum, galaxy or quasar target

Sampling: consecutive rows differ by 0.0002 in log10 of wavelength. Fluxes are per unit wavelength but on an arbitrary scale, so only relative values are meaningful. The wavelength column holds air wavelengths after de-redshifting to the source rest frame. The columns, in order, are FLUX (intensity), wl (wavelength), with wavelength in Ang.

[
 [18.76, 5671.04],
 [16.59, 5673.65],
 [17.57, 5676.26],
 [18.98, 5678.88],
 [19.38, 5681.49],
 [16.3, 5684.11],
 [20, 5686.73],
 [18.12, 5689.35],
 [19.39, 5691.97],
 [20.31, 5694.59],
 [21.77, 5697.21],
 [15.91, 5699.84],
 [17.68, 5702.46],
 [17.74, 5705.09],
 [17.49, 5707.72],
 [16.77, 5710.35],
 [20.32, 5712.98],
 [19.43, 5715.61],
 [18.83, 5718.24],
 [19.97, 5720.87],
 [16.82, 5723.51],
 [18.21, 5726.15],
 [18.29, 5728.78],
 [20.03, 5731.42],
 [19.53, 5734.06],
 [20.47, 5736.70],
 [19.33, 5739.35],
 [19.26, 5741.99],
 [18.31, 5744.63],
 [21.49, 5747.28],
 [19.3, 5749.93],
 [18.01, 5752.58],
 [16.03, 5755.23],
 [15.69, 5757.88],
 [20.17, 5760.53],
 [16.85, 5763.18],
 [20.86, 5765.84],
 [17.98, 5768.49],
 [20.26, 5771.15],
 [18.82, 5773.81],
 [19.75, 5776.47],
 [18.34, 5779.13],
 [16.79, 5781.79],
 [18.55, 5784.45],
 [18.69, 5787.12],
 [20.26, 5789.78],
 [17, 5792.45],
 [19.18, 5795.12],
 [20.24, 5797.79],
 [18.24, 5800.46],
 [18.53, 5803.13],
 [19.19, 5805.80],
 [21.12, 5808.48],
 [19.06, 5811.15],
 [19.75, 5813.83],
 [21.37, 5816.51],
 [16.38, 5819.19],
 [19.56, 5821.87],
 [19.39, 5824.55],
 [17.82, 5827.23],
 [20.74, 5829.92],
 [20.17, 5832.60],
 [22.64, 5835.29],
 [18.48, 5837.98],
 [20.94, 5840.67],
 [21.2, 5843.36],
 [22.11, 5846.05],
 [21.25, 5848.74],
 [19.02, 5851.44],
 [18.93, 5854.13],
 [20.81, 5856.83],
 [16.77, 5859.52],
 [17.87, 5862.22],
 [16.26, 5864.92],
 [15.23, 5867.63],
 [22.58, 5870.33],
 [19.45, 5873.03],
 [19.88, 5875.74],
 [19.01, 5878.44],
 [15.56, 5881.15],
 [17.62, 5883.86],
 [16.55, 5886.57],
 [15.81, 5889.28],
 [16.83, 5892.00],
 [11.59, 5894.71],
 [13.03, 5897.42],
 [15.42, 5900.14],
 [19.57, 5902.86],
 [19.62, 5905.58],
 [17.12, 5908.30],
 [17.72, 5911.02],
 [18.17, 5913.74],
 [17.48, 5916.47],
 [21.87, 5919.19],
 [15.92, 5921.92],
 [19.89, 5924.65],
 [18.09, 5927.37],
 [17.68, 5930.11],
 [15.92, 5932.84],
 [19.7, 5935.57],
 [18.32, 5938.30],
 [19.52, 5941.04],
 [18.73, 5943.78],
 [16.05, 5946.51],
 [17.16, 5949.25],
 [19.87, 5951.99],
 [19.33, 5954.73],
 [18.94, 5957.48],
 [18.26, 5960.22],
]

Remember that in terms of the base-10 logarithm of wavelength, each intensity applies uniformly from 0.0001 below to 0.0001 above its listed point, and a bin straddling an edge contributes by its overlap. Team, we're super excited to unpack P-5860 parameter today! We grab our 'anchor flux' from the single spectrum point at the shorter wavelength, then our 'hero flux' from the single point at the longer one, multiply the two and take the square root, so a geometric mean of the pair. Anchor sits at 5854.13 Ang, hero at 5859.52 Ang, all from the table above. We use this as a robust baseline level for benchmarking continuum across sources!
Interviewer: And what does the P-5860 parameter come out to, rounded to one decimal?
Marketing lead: 17.8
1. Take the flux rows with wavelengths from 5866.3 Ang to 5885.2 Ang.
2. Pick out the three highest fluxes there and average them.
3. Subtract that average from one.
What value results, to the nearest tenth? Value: -19.6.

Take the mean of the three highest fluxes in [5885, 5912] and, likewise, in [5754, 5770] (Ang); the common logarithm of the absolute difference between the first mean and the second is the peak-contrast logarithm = -0.2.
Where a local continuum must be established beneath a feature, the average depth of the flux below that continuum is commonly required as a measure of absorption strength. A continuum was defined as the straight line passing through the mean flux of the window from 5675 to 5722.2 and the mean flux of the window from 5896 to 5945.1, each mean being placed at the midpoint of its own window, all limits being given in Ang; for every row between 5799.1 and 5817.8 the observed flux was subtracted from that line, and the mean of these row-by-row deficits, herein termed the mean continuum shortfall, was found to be -1.3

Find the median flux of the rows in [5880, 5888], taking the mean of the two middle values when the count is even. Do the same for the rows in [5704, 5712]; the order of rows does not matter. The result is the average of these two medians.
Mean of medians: 17.0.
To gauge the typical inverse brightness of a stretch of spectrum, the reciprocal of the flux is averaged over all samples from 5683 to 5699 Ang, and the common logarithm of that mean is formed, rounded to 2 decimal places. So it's -1.28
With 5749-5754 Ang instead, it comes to -1.27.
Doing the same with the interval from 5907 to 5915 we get -1.25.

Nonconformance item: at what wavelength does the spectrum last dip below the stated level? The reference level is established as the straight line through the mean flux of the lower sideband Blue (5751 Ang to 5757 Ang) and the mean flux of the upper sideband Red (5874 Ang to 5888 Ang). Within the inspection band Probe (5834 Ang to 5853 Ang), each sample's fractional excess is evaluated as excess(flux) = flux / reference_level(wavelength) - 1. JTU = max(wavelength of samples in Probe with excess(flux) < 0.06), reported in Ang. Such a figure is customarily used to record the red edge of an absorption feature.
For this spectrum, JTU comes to 5837.98 Ang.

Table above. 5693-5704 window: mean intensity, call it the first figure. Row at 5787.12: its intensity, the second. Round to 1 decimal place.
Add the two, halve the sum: 18.8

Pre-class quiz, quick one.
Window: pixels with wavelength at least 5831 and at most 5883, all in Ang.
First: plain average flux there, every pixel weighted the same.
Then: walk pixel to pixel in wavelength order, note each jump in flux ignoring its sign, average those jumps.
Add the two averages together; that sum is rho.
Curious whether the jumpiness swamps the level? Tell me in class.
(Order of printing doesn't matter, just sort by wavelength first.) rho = 21.5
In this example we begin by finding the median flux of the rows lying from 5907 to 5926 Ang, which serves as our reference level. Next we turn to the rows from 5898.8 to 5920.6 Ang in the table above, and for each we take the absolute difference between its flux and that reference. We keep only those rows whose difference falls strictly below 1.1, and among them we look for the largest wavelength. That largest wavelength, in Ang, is 5916.47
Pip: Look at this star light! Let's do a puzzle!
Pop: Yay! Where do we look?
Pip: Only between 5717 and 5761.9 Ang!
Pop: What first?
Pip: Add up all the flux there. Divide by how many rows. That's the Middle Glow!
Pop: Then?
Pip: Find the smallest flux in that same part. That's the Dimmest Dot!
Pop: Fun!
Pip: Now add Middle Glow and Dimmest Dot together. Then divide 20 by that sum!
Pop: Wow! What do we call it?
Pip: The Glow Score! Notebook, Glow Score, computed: 0.580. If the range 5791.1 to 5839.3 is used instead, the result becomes 0.559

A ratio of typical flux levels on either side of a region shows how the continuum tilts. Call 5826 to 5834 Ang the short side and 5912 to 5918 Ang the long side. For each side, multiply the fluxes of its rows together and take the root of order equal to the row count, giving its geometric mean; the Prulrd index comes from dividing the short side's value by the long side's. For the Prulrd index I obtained 1.10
